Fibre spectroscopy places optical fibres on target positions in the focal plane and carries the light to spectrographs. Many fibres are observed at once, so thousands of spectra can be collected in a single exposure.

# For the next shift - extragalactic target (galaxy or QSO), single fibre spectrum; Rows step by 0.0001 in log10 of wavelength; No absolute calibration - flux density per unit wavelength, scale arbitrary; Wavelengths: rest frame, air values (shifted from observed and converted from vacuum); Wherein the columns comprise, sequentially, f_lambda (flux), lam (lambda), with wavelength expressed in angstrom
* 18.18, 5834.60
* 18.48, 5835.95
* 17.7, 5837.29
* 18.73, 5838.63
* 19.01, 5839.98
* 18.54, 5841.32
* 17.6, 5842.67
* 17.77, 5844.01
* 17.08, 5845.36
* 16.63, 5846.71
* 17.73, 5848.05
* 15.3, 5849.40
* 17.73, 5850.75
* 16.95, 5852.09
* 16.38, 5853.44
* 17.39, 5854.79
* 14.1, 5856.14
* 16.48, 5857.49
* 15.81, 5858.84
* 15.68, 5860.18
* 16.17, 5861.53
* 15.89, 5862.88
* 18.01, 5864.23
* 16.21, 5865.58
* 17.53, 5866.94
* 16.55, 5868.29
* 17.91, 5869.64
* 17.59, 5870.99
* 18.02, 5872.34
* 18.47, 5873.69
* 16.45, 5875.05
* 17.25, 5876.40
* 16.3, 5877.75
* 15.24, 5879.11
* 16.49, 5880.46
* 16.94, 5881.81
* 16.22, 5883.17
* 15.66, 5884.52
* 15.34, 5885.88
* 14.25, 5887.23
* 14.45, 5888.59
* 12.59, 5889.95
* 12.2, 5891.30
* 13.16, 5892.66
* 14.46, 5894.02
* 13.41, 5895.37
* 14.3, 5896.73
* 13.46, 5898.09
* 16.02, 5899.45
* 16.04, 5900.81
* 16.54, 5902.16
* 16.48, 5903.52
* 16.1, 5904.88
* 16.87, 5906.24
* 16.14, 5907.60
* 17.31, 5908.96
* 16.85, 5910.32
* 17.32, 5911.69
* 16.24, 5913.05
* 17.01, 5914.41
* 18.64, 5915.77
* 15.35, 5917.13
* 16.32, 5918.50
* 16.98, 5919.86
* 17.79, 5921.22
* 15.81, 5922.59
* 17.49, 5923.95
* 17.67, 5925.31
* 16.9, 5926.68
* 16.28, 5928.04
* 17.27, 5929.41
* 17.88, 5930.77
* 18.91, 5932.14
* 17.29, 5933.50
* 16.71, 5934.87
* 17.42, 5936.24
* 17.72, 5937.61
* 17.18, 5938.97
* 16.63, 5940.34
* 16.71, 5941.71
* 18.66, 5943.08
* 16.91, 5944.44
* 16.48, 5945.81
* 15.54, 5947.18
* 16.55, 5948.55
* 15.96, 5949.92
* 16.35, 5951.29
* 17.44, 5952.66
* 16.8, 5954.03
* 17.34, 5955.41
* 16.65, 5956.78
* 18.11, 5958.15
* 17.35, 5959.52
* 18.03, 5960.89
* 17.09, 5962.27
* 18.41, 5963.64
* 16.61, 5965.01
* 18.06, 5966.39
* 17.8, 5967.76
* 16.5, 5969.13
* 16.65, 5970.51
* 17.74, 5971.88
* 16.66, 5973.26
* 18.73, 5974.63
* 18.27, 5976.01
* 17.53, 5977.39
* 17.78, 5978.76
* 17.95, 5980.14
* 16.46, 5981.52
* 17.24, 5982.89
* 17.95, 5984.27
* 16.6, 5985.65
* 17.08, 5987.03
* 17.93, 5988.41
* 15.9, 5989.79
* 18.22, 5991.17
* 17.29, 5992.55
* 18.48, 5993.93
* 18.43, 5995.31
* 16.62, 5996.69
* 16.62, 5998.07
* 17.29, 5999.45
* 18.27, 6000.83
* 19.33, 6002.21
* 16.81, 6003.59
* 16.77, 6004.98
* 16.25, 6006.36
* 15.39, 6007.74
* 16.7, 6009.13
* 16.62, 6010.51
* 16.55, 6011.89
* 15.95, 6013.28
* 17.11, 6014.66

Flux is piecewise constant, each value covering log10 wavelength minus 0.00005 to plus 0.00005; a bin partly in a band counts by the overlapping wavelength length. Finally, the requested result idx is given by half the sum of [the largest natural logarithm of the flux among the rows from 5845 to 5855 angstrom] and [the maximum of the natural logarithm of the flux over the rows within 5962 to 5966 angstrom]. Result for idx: 2.89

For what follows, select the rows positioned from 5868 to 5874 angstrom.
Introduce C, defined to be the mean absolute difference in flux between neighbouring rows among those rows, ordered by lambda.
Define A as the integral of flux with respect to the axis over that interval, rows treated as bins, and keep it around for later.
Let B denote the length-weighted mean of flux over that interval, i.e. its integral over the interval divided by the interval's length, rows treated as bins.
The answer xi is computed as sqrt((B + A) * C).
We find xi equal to 8.9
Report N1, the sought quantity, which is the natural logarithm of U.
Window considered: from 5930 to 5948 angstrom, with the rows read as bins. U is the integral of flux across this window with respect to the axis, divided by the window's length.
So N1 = 2.85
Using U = 17.23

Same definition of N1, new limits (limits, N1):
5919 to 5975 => 2.84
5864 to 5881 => 2.84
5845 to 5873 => 2.82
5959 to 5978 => 2.86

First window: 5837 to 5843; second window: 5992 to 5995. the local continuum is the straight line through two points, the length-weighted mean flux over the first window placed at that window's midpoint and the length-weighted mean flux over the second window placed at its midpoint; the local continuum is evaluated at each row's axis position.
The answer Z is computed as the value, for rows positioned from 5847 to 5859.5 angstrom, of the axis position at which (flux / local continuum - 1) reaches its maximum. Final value 5850.75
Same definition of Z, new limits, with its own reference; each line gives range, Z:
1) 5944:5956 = 5952.66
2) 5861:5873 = 5872.34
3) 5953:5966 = 5963.64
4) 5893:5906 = 5902.16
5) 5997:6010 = 6002.21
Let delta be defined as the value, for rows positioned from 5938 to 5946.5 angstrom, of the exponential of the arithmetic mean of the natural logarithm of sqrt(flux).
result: 4.13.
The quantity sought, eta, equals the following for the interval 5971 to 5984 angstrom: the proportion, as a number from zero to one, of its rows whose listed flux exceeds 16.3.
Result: 1.00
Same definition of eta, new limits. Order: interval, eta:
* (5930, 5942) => 1.00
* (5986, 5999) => 0.89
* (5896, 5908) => 0.33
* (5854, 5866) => 0.33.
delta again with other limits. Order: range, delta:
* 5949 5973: 4.15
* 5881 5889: 3.93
